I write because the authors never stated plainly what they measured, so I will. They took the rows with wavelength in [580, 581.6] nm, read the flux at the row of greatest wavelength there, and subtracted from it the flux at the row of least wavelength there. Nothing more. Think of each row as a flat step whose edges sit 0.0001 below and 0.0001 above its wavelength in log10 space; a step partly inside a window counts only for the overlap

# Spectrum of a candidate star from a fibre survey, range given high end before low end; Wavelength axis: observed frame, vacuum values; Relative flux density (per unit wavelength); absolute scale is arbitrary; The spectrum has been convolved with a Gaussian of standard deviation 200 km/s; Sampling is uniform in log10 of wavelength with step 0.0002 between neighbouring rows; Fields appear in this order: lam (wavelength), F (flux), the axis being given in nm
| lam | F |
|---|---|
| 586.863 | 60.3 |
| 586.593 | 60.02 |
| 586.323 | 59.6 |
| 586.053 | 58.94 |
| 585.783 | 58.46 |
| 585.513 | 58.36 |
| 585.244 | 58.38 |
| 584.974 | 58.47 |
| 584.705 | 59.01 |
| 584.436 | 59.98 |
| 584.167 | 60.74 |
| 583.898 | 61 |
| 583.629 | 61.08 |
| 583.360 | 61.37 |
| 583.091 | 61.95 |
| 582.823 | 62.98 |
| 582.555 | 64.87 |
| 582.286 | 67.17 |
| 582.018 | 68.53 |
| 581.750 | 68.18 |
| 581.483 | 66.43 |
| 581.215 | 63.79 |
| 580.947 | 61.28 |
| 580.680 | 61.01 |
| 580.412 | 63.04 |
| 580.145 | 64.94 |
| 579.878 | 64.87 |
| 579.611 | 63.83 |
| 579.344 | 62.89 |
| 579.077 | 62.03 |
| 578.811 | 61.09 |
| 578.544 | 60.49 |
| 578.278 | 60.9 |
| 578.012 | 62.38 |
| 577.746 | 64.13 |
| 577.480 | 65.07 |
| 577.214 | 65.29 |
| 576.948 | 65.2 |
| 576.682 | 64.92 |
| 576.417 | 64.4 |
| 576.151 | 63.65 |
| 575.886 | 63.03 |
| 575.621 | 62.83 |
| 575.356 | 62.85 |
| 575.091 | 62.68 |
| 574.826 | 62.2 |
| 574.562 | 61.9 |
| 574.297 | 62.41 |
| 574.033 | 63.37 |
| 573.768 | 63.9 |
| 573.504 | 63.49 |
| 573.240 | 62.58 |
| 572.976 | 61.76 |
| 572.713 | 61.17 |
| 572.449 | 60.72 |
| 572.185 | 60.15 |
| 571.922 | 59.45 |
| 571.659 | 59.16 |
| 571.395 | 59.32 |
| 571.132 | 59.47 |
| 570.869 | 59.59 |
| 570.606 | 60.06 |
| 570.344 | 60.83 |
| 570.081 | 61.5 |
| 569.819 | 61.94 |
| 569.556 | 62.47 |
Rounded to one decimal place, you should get 1.5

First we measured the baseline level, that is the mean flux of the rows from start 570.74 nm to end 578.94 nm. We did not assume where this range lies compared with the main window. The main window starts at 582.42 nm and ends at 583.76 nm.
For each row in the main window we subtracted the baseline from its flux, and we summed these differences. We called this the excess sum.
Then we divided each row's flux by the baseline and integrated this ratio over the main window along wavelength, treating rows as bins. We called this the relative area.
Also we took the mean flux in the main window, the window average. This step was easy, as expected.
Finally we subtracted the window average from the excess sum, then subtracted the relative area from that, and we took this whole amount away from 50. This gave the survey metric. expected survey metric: 113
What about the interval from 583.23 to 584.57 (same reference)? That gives 119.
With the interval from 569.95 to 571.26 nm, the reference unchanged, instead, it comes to 121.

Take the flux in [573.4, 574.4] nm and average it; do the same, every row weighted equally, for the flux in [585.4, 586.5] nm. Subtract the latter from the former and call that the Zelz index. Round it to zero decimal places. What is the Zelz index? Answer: 4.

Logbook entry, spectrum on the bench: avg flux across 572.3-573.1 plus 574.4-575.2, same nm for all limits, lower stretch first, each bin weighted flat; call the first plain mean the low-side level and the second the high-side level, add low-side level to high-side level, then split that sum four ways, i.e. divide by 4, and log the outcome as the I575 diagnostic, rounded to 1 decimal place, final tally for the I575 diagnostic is 30.9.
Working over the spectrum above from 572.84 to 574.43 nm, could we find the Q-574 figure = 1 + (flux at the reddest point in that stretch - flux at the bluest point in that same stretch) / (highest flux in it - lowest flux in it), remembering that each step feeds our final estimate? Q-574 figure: 1.3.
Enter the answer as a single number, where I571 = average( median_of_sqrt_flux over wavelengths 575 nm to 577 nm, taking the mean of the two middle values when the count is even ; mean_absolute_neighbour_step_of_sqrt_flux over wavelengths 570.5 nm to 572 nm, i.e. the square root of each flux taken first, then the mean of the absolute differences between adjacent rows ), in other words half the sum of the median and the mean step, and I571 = 3.987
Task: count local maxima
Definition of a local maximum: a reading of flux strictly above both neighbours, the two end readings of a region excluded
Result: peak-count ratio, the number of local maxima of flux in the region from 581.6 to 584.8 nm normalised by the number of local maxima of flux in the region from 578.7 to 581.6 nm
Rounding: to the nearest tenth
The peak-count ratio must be 1.0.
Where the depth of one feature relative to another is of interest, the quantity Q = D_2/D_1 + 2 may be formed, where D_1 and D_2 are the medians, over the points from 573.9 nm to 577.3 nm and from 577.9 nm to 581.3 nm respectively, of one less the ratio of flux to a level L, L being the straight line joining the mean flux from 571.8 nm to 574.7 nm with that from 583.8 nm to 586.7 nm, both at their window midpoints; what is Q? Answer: 2.9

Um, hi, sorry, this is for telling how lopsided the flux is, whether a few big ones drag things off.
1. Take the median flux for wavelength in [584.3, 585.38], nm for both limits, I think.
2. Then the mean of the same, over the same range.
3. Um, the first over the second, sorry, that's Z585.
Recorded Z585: 0.996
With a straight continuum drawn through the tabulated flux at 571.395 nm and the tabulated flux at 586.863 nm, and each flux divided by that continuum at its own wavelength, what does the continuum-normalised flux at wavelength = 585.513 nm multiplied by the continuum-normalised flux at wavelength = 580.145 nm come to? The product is 1.05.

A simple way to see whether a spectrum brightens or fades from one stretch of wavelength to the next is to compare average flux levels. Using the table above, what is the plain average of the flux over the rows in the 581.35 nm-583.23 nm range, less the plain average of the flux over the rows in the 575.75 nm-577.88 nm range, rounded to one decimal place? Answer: 1.3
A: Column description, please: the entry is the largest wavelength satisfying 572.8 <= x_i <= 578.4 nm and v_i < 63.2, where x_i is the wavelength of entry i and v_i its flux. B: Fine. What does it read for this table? 578.278 nm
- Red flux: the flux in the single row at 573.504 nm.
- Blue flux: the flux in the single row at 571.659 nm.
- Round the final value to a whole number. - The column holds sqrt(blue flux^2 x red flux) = 471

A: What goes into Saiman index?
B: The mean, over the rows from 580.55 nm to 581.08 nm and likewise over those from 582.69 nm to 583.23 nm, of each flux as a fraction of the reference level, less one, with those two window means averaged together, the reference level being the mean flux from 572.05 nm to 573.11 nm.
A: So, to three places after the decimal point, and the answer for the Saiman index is 0.014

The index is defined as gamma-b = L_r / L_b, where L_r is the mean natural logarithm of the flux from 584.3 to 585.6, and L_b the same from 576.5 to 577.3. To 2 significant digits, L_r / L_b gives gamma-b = 0.98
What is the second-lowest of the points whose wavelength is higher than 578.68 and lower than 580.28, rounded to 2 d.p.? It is 62.03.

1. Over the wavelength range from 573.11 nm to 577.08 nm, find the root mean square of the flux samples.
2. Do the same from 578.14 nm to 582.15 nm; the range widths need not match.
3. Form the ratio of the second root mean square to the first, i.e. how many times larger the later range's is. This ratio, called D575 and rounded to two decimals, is 1.00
